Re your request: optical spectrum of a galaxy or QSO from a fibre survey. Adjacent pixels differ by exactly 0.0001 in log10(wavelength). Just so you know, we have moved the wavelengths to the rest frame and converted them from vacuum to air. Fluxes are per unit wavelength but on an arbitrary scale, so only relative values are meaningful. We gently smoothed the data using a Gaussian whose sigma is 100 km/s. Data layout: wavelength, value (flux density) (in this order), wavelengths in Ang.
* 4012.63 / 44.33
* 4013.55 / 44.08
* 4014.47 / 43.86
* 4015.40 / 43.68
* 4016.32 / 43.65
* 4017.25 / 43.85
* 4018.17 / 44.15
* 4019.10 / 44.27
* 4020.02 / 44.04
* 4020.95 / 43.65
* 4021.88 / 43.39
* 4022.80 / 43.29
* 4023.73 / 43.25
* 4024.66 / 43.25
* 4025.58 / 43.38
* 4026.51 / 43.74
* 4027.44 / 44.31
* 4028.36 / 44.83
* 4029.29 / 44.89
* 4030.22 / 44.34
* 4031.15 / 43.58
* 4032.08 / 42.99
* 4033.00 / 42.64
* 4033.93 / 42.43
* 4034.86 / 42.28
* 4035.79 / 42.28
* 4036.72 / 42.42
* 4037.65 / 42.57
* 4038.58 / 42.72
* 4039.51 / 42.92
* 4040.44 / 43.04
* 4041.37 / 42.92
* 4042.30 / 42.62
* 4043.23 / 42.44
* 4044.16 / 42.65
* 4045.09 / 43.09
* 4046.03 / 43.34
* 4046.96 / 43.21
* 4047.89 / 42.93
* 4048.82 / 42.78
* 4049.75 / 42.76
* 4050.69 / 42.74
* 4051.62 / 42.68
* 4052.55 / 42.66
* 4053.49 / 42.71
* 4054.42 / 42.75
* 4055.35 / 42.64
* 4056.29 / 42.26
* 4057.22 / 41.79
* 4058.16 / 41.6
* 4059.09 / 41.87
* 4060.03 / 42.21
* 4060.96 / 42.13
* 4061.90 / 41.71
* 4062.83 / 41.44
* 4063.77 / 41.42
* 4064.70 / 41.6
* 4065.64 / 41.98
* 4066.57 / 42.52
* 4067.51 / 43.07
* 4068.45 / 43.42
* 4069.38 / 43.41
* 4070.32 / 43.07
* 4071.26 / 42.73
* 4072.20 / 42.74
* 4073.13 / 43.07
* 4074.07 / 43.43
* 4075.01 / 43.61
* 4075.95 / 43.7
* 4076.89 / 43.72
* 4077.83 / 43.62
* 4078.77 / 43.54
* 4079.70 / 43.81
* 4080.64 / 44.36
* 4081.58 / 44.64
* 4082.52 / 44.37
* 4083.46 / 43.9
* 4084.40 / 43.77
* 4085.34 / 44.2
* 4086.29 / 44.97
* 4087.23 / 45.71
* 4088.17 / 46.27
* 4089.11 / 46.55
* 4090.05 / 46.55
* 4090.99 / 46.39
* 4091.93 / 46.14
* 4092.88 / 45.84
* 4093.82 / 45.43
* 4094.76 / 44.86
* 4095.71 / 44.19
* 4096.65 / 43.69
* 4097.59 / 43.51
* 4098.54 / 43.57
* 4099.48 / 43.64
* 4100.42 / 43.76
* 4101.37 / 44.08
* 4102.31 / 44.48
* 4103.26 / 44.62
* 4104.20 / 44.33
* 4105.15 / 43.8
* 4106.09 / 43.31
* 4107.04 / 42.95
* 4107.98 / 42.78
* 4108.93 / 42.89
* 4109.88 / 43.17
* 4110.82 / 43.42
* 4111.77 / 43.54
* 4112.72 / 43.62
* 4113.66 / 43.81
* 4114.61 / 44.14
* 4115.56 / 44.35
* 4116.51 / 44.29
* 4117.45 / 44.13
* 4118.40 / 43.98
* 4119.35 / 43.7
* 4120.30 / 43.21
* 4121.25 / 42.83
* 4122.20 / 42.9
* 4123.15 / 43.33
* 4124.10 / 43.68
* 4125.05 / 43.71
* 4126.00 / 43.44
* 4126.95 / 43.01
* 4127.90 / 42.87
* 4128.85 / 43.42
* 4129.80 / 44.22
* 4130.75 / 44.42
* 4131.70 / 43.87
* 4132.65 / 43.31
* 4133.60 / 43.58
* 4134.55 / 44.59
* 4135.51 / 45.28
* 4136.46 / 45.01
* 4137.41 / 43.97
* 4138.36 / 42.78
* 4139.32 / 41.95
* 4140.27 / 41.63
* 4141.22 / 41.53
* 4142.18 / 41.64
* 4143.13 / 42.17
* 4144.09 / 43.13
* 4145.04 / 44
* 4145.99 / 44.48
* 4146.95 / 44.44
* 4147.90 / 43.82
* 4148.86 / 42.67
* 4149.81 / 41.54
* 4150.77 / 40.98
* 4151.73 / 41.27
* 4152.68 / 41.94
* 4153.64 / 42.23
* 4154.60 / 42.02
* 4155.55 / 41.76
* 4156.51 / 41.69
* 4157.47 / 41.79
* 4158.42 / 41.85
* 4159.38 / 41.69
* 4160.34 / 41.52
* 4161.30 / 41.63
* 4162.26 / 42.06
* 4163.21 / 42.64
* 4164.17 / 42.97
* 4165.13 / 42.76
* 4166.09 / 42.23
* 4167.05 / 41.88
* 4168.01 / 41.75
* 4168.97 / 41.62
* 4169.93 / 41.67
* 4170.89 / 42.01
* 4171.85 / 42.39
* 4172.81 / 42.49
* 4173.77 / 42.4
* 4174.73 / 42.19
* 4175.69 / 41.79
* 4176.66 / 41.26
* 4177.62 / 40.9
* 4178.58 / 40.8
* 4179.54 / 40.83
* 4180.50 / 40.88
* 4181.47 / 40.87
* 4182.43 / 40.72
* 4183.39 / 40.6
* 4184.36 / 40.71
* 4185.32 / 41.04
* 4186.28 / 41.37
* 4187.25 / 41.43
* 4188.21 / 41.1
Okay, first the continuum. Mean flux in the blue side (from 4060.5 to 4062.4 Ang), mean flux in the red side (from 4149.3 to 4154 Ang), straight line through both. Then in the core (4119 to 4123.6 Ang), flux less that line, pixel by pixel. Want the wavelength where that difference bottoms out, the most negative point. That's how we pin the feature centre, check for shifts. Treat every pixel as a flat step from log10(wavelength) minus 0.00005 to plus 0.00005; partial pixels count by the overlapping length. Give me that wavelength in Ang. 4121.25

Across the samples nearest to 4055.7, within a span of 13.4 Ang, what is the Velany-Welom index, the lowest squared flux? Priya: 1731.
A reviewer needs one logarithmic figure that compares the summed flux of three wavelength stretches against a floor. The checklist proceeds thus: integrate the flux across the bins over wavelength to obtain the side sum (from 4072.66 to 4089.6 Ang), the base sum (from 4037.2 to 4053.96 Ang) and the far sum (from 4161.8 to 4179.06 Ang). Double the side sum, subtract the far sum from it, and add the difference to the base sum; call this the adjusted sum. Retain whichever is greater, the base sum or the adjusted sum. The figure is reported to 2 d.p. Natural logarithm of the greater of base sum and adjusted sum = 7.31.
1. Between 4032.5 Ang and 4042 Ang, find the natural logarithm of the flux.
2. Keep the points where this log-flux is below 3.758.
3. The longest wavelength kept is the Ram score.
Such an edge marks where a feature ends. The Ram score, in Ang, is 4038.58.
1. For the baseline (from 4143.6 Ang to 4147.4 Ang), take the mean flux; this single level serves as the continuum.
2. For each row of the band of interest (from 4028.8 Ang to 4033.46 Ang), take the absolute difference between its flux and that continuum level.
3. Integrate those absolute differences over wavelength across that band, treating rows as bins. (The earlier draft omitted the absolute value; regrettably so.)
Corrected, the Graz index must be 3.7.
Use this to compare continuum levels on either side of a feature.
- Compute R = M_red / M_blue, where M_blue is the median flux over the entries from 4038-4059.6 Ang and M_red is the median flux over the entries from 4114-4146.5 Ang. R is 1.02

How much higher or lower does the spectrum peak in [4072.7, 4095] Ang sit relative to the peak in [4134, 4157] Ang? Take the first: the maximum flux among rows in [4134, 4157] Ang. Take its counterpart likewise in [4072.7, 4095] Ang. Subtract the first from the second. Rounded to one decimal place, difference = 1.3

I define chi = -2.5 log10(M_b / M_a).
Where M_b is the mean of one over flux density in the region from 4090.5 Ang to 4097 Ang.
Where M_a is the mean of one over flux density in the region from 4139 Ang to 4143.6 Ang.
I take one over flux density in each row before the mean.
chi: 0.09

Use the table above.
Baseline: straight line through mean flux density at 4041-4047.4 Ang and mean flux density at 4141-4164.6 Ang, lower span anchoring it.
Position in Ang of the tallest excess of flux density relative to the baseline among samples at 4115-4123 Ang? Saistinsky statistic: 4115.56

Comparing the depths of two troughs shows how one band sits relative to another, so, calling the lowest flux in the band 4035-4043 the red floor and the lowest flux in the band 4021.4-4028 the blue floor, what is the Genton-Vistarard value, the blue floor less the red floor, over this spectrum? 1.0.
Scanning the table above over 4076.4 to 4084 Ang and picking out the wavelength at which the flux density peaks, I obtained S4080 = 4081.58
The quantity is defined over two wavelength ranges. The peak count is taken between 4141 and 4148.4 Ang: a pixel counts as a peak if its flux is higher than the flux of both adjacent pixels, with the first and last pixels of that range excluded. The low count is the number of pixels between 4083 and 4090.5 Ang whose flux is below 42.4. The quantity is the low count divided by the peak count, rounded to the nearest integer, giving 0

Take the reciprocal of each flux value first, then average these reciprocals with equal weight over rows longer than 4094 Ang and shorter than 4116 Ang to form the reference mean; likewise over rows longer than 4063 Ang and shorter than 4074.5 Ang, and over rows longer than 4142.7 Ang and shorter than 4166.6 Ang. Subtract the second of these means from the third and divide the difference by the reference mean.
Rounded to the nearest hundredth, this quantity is 0.01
